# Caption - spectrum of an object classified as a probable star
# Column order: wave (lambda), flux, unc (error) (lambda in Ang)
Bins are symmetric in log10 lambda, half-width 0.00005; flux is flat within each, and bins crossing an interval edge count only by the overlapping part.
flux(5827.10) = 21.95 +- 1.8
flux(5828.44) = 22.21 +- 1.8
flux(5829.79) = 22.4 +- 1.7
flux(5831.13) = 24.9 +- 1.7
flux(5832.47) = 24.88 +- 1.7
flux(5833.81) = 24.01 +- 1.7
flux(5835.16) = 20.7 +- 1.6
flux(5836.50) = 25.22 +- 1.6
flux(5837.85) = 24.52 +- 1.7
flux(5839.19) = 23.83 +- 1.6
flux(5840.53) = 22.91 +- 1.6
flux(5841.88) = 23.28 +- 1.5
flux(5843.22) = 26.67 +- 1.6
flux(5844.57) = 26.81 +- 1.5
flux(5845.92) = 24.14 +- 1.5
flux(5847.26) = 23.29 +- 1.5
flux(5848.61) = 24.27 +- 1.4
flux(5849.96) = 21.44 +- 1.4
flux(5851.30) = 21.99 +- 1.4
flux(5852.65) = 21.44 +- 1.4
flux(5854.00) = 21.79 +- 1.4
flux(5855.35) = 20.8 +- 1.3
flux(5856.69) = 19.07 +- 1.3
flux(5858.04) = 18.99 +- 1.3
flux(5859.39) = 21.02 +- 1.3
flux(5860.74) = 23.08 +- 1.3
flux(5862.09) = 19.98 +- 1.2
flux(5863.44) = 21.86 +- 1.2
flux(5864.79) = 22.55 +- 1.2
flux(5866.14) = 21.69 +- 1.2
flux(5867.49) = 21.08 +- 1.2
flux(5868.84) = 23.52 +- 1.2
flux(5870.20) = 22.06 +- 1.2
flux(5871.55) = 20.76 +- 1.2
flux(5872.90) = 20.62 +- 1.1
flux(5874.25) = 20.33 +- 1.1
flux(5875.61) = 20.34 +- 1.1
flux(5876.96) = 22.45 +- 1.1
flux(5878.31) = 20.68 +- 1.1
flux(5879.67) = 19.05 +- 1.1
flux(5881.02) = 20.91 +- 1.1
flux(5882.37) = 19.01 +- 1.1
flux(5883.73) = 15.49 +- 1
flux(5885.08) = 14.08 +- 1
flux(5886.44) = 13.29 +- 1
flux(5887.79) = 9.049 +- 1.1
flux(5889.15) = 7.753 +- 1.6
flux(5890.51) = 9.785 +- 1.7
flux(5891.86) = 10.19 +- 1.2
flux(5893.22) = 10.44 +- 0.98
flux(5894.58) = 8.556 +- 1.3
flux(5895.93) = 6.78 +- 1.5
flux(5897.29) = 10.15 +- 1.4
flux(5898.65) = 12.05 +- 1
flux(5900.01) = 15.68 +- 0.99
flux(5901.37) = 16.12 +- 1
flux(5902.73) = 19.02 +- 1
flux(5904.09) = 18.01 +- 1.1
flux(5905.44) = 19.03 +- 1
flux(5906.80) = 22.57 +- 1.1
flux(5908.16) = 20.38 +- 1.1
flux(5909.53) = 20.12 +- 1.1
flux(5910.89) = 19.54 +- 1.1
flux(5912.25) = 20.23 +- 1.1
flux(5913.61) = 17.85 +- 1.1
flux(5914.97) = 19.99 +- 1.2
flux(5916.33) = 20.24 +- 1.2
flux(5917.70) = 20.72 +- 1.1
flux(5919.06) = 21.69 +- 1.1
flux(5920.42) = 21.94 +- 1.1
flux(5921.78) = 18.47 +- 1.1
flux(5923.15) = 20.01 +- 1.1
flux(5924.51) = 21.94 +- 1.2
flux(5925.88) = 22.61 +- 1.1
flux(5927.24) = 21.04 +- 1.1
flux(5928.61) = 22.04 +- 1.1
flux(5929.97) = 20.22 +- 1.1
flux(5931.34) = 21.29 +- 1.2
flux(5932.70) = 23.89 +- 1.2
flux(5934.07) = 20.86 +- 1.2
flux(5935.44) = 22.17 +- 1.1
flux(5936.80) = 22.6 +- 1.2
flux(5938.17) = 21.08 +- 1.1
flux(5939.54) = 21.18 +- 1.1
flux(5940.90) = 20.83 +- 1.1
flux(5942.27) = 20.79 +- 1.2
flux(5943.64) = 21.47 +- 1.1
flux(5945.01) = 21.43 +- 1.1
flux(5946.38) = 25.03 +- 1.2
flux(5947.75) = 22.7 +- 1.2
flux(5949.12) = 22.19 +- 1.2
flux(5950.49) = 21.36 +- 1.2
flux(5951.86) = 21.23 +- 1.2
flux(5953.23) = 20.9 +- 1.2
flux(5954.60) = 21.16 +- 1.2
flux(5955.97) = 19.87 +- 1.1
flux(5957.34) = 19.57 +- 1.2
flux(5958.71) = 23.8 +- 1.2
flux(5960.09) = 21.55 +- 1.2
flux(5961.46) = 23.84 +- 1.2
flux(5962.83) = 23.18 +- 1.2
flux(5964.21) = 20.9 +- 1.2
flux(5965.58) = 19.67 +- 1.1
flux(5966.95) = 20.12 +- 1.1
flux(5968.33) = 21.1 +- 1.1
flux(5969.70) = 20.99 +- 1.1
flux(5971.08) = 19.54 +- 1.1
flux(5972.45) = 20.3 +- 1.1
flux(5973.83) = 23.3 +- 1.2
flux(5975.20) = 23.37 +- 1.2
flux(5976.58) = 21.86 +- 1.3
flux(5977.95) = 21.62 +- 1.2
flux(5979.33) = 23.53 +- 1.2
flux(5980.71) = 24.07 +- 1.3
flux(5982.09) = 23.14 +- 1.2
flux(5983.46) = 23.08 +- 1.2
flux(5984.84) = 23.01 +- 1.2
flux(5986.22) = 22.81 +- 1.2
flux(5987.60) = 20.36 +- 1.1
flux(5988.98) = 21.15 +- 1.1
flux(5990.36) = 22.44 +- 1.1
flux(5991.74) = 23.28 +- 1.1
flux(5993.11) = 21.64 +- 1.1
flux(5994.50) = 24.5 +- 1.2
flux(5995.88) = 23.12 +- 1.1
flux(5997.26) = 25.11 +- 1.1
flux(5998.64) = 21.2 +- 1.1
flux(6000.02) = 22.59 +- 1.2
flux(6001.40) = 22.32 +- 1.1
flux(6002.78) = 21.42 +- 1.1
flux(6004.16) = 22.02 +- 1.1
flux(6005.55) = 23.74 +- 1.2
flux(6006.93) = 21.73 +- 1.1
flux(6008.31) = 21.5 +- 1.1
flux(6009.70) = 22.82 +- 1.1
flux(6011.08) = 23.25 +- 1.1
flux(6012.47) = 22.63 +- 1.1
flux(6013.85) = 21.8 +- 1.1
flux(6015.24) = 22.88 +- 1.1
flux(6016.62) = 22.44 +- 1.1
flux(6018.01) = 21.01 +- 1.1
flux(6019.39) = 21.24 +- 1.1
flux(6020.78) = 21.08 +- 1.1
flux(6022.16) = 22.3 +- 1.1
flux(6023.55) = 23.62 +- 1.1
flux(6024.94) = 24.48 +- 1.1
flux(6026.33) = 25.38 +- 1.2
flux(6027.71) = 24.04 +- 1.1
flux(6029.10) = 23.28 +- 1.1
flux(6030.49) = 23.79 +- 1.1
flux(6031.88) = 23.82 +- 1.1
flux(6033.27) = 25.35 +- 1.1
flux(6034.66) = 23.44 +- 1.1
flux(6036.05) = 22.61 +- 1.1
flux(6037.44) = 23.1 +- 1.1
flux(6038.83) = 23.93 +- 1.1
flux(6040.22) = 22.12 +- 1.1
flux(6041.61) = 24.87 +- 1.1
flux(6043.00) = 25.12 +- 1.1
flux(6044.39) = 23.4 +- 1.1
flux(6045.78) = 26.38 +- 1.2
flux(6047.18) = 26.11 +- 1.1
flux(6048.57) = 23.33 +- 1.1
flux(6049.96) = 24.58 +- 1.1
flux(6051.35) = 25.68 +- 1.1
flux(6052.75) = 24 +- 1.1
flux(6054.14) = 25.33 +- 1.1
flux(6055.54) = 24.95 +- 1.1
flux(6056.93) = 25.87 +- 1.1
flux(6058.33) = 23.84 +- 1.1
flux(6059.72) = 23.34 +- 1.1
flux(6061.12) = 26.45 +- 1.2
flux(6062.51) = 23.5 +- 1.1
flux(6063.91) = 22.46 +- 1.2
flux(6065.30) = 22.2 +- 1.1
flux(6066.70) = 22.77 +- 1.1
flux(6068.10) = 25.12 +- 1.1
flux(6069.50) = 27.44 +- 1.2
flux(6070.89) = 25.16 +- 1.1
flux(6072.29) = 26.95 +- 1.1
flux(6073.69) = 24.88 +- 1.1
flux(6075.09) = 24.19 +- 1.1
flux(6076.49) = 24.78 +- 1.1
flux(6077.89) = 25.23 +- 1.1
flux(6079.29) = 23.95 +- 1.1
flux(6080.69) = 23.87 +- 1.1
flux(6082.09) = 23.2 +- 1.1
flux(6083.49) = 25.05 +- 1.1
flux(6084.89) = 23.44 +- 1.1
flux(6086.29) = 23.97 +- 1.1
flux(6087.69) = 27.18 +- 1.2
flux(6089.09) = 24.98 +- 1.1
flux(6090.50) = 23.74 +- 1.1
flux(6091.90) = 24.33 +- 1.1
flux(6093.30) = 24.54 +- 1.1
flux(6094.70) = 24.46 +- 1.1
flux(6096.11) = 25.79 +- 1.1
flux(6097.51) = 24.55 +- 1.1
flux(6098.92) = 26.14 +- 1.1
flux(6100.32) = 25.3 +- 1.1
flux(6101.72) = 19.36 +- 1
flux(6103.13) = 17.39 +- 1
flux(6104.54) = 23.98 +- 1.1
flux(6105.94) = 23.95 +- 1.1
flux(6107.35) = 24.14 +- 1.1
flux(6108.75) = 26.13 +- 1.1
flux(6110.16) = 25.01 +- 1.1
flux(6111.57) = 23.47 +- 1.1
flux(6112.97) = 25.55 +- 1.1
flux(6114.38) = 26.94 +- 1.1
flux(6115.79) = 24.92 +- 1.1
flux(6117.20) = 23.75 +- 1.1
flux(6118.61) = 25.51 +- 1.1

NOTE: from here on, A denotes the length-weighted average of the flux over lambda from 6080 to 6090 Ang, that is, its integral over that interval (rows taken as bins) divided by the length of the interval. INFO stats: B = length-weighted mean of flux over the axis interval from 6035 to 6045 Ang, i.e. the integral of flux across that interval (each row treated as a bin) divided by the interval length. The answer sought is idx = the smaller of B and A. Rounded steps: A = 24.5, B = 24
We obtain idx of 23.6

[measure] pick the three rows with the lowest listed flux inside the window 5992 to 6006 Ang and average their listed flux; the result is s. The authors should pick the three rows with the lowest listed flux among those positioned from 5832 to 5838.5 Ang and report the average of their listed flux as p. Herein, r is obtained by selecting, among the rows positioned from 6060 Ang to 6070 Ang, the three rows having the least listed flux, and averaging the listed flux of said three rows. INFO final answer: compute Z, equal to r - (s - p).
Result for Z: 24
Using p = 23.1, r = 22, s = 21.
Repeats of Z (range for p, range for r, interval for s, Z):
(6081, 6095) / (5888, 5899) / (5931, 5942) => 10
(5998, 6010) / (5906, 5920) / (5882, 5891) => 32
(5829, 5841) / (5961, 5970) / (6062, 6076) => 20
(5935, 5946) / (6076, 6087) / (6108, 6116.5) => 20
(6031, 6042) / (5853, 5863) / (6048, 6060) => 18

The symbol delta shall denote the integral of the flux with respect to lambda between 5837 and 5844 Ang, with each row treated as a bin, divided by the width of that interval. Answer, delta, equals 24.3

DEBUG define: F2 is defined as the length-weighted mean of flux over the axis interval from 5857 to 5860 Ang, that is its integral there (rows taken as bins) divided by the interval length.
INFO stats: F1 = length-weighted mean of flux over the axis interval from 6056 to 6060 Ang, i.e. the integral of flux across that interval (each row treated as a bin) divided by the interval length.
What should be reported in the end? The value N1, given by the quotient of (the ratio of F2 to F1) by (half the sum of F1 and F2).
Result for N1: 0.0365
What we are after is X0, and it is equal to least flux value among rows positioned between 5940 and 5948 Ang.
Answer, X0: 20.79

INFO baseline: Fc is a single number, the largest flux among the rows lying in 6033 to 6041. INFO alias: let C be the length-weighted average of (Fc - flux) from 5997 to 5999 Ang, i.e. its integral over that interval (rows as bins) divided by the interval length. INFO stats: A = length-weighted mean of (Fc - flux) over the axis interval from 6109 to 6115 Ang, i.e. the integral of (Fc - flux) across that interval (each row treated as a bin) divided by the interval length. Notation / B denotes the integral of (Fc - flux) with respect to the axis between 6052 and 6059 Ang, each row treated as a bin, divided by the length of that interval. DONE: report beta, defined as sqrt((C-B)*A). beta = 0.3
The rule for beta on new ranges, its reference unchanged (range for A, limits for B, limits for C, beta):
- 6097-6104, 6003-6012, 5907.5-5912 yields 2.6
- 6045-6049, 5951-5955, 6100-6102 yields 0.1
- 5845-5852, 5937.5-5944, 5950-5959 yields 0.3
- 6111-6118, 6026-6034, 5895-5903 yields 2.1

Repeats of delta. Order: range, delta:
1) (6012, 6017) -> 22.4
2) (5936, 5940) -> 21.7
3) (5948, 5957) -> 21.1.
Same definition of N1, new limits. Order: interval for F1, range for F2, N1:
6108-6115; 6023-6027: 0.0386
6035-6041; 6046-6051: 0.0452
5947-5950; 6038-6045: 0.0460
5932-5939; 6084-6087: 0.0470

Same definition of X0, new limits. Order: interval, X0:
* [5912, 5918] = 17.85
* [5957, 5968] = 19.57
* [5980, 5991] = 20.36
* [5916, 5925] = 18.47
